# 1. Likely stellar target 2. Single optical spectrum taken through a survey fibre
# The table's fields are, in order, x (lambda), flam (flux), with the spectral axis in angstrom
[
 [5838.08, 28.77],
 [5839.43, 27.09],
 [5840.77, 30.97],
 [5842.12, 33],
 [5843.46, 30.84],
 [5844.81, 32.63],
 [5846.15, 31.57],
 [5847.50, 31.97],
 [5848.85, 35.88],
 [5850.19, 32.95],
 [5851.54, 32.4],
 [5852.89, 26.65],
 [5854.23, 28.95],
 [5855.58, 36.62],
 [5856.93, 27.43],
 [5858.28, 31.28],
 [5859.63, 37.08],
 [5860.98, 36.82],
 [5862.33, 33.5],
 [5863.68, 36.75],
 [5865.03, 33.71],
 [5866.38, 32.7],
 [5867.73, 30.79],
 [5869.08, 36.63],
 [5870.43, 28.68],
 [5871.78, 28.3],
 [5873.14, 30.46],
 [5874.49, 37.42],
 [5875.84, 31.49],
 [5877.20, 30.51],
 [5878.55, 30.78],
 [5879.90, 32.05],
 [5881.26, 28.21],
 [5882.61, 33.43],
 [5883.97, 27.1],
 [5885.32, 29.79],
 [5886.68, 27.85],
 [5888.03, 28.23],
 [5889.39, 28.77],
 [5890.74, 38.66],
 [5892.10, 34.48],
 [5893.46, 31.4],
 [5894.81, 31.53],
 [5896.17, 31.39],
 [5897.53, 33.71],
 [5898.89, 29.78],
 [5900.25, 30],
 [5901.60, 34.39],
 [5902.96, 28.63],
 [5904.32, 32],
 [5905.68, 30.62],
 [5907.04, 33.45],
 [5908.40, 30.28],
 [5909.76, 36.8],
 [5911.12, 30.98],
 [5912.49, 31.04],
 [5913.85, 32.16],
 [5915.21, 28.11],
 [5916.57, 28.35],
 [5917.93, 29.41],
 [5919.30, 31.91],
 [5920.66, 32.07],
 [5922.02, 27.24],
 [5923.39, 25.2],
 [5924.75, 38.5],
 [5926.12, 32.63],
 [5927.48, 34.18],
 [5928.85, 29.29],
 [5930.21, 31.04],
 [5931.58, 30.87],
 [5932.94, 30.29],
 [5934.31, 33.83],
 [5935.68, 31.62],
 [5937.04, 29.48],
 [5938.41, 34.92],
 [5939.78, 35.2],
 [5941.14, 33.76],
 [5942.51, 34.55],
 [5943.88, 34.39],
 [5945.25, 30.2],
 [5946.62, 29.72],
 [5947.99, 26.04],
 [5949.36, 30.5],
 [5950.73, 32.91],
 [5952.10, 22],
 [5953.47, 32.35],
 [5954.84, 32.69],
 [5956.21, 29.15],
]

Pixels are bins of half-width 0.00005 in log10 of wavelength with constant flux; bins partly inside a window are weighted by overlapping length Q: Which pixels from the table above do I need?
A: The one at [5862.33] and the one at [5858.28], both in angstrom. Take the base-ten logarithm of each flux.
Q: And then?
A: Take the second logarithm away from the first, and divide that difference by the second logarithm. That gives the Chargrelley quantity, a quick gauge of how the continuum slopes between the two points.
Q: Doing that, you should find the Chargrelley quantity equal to 0.020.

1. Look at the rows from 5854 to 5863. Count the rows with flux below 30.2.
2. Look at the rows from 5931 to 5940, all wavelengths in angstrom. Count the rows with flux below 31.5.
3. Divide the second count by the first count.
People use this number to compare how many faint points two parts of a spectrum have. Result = 1.5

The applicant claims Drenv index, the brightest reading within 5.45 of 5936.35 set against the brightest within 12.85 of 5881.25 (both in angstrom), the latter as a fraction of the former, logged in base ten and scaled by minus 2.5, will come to -0.10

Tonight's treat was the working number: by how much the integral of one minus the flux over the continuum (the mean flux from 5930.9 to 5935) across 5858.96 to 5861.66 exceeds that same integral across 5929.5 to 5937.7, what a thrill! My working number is -0.57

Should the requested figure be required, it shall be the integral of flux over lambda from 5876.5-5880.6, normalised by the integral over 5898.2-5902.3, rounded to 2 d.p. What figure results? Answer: 0.99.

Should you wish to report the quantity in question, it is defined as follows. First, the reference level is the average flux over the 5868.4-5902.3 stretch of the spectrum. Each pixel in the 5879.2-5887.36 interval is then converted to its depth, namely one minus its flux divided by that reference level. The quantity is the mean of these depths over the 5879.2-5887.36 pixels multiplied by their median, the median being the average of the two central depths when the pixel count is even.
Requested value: 0.0041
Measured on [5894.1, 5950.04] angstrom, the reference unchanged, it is 0.0000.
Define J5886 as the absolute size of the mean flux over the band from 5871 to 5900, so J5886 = 31.2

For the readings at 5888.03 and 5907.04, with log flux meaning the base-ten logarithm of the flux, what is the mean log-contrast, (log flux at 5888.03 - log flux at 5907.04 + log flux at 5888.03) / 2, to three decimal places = 0.689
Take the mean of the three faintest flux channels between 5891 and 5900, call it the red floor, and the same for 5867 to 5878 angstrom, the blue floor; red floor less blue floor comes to 1.7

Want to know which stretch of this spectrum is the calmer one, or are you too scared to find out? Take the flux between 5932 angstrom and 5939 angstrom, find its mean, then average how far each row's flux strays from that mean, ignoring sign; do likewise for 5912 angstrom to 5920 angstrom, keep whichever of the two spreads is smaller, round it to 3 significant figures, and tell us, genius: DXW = 1.54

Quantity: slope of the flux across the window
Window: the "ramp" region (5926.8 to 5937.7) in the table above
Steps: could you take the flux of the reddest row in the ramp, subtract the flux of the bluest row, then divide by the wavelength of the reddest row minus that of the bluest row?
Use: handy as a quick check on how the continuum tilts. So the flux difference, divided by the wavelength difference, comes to -0.5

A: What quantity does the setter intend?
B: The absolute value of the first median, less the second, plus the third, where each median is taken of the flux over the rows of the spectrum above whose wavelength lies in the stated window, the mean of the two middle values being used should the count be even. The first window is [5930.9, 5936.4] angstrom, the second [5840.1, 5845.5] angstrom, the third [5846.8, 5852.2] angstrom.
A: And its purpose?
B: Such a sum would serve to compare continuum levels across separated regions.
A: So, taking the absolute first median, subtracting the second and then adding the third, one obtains 32.1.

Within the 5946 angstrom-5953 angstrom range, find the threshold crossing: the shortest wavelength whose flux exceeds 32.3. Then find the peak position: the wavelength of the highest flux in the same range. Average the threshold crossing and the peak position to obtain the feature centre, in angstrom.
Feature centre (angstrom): 5950.7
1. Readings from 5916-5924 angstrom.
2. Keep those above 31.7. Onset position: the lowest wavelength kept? 5919.30 angstrom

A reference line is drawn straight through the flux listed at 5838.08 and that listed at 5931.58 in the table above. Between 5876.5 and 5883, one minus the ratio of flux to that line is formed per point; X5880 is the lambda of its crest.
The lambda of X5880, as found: 5881.26 angstrom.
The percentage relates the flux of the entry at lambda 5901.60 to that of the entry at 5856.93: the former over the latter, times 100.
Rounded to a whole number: 125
